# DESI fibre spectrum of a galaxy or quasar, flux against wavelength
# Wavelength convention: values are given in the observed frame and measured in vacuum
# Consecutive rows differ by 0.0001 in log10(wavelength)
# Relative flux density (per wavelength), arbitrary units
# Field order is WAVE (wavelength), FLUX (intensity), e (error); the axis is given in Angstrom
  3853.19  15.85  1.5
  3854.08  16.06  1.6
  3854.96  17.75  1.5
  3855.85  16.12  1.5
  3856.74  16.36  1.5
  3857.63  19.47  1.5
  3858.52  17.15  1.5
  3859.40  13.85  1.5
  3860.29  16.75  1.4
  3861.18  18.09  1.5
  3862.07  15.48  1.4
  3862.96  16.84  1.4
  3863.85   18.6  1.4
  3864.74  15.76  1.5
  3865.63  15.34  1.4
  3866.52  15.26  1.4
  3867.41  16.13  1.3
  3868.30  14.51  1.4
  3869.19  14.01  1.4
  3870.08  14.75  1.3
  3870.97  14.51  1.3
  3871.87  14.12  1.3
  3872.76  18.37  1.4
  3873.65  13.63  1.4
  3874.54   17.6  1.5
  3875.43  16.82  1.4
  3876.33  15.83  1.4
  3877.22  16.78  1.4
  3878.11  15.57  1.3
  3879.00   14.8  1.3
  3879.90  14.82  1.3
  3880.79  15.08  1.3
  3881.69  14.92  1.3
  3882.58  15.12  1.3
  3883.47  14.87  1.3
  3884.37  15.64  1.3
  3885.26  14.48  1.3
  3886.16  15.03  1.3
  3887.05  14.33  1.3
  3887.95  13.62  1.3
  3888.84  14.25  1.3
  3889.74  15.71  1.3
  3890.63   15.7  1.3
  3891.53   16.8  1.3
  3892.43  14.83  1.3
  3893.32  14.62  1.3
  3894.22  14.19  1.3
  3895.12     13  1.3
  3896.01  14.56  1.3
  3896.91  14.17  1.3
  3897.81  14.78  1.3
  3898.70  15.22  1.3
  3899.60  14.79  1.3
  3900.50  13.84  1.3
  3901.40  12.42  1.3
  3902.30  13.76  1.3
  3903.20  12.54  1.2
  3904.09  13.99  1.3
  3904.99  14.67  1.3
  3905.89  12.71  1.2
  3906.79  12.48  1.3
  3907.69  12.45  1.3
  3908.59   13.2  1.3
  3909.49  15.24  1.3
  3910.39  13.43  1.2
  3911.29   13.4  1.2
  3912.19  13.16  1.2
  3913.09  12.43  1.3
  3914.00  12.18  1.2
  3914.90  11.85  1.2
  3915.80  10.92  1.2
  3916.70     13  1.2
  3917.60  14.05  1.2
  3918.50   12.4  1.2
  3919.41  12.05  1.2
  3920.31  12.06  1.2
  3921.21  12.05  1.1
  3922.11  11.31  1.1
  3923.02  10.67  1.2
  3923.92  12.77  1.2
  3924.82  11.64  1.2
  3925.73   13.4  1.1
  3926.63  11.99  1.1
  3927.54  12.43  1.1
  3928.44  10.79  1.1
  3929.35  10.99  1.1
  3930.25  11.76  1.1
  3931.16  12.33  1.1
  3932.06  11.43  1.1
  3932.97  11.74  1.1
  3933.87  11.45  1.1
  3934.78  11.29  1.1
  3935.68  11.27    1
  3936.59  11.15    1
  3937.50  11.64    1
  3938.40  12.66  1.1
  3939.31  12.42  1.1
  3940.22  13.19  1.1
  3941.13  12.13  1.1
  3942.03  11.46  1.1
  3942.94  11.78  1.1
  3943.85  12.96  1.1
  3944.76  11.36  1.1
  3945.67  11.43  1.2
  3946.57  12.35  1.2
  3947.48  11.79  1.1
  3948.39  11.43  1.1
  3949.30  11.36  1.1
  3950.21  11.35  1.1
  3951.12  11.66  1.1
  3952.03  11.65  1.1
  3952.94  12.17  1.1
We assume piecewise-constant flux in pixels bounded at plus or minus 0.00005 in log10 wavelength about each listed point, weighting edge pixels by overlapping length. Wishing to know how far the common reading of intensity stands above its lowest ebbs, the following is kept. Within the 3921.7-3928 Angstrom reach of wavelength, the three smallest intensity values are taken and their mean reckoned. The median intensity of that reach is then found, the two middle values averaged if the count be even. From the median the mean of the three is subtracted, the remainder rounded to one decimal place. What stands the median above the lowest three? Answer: 0.8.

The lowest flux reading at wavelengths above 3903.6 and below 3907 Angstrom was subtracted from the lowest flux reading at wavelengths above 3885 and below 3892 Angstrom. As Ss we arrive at 1.1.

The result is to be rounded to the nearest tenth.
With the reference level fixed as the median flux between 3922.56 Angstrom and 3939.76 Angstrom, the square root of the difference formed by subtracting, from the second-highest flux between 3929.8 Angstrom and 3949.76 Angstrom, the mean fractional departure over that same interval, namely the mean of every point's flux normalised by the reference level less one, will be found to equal 3.6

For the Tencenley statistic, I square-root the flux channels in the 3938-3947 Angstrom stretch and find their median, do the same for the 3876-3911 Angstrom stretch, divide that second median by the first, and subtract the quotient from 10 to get 8.91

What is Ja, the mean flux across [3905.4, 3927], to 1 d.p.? 12.5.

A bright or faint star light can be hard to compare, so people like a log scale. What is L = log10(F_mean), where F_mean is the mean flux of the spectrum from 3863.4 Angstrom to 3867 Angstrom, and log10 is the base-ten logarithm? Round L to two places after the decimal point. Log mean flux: 1.21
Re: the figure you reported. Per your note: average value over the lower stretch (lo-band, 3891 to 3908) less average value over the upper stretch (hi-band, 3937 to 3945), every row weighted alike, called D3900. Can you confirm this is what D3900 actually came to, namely 1.8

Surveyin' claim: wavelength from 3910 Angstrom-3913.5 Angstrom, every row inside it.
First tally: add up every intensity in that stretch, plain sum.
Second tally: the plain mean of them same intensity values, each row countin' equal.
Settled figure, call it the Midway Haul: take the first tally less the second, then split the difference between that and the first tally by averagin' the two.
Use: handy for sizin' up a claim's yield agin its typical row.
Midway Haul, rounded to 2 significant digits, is 46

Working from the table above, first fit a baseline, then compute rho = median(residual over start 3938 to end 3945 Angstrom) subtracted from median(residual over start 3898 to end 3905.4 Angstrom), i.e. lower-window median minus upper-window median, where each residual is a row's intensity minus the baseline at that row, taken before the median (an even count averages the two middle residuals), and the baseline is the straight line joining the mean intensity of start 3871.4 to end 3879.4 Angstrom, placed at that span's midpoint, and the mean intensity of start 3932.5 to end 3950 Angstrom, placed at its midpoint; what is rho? -0.7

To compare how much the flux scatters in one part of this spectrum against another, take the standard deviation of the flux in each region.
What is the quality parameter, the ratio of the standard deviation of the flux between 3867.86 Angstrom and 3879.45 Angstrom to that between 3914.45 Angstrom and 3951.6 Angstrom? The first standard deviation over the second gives 2.0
